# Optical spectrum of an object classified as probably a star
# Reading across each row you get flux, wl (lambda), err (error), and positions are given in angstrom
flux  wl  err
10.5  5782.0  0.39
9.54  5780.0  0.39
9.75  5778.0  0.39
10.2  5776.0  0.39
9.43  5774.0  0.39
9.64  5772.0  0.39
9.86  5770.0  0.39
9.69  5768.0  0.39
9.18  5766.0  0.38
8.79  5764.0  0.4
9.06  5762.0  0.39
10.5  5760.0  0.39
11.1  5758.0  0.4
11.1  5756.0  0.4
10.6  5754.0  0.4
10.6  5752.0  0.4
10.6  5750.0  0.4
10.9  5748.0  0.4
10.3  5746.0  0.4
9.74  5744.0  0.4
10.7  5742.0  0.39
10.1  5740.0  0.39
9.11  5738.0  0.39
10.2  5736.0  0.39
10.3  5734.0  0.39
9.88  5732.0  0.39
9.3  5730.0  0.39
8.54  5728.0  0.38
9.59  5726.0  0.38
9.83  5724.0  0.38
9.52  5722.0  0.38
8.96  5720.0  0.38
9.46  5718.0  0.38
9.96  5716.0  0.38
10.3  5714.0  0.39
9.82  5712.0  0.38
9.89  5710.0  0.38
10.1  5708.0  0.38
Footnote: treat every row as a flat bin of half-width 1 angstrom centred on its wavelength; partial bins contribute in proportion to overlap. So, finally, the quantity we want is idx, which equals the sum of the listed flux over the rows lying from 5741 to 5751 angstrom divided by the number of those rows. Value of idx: 10.4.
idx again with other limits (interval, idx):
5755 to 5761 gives 10.9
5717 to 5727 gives 9.5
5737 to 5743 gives 10.0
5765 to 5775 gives 9.6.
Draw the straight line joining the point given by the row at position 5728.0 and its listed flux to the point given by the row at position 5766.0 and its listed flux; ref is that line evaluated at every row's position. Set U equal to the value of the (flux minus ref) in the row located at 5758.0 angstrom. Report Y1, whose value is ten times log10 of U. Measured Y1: 3.1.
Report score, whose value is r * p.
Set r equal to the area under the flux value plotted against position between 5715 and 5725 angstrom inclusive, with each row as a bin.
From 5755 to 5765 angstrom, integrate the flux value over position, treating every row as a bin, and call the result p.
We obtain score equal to 9651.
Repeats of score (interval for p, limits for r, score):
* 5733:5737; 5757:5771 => 5591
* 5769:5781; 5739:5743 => 4861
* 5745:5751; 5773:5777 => 2497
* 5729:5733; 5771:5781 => 3726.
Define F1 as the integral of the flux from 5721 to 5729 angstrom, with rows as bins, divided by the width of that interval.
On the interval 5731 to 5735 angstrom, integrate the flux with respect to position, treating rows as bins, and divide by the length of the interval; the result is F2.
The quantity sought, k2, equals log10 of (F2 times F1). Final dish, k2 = 1.98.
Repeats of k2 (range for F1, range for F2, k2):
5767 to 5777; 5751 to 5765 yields 2.00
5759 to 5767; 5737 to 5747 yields 1.97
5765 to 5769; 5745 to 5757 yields 2.00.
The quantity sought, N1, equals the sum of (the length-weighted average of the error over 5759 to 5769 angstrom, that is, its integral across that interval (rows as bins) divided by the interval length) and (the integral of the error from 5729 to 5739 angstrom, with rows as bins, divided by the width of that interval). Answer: 0.780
